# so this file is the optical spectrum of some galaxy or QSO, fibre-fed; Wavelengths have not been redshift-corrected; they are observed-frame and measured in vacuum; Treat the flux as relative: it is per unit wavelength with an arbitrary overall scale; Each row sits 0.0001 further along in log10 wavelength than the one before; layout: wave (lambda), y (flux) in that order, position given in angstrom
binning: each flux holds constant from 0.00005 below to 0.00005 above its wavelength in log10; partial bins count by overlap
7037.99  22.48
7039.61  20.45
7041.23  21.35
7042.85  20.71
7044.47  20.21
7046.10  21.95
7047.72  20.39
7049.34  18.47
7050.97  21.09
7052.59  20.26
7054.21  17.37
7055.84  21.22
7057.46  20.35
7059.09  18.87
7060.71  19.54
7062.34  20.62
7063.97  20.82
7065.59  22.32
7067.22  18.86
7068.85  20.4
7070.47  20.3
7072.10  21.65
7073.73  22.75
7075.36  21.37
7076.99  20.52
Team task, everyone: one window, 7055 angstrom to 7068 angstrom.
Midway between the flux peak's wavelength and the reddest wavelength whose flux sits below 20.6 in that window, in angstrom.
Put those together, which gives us 7066.4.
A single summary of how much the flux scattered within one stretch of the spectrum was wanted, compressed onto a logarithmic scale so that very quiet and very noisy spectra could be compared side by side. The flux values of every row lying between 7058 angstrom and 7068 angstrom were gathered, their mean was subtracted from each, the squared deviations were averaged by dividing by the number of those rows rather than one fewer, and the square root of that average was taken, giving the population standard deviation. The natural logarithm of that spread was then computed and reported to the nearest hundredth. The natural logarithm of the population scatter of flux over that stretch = 0.21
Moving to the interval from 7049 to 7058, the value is 0.34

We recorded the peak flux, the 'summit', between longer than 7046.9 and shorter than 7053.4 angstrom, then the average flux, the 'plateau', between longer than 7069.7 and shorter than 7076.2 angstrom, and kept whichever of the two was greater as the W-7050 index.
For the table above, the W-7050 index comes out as 21.5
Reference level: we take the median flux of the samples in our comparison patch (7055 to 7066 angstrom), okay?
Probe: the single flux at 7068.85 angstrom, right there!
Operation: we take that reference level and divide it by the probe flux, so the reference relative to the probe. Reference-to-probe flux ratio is 1.01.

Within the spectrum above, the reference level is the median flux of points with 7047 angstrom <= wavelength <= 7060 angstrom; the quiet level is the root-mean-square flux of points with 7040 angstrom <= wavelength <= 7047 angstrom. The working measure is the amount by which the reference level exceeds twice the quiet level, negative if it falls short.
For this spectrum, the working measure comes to -21.8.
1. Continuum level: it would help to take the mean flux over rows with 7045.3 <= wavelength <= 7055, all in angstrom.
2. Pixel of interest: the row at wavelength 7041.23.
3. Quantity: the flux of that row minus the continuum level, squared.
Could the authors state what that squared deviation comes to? 2.0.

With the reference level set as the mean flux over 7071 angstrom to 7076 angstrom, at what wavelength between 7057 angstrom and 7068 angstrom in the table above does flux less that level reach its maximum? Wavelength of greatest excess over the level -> 7065.59 angstrom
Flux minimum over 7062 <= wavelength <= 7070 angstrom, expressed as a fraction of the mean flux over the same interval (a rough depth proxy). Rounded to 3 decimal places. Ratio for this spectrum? 0.915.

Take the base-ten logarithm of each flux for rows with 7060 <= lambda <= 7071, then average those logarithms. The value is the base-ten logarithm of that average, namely 0.117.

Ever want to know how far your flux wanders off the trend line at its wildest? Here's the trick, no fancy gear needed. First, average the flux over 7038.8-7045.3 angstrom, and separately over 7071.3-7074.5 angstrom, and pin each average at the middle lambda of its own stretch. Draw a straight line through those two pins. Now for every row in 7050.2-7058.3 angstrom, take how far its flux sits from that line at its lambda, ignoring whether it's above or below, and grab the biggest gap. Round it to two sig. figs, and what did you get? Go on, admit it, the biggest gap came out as 3.9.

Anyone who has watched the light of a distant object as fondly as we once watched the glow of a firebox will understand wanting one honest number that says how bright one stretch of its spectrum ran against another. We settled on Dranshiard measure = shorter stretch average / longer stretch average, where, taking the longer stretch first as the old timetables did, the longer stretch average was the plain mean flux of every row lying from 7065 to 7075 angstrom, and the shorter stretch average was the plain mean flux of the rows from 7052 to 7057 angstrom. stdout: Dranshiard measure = 0.93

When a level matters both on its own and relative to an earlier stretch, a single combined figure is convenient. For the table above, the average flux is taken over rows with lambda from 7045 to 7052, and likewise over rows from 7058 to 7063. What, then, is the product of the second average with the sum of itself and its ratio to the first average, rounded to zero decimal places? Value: 406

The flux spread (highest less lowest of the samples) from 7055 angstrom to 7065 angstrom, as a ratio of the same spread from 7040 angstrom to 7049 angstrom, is 1.4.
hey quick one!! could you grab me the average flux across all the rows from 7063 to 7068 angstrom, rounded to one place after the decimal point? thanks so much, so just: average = 20.7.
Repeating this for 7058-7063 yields 19.7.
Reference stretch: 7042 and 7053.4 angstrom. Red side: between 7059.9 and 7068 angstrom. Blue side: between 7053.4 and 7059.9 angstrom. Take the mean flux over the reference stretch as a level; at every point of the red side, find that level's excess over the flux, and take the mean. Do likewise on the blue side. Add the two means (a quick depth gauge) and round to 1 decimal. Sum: 1.0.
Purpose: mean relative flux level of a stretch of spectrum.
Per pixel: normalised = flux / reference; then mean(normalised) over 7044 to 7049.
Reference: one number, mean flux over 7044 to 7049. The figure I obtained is 1.00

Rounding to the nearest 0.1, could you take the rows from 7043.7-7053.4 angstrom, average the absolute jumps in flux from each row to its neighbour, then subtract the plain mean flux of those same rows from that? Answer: -18.7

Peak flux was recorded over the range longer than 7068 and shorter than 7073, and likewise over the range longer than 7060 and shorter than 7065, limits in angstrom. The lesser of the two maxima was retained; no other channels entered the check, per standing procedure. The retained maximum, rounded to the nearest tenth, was 20.8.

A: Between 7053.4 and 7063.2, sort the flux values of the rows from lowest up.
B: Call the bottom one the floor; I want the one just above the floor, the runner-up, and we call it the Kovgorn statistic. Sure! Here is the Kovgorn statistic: 18.87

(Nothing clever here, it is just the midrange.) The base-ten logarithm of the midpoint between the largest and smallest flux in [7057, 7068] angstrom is 1.31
